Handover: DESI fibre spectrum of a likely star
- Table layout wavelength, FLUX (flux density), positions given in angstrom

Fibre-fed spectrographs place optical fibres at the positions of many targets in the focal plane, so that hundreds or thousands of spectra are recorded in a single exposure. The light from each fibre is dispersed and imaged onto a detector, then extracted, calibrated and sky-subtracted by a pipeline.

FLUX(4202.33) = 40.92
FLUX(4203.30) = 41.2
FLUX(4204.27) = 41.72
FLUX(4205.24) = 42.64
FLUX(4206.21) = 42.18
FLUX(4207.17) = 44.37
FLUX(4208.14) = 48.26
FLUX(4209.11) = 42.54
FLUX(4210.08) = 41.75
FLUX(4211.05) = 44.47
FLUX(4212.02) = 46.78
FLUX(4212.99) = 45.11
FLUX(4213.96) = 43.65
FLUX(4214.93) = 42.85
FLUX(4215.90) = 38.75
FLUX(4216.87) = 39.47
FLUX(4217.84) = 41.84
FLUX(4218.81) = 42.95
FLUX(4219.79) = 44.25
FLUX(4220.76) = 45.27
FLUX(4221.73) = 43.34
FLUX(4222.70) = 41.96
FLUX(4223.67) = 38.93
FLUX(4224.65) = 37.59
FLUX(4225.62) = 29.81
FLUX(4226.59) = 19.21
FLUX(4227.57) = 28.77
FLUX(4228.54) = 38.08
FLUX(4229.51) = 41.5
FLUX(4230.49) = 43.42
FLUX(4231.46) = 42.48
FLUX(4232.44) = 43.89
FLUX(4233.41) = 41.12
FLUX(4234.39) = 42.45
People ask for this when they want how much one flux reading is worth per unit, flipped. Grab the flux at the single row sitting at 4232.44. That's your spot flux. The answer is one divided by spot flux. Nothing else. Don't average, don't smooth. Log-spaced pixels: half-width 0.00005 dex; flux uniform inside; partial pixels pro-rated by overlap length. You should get 0.0228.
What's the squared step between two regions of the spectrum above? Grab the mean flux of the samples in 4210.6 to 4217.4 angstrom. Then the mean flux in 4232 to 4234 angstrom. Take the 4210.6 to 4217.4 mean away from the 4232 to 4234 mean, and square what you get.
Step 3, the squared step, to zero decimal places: 0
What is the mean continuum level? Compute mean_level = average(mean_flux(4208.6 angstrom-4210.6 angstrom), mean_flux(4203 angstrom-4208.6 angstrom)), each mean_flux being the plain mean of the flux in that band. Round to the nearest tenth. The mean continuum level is 42.8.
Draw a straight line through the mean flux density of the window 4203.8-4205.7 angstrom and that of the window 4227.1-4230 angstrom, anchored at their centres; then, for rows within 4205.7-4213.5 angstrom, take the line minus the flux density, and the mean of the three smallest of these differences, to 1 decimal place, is -6.1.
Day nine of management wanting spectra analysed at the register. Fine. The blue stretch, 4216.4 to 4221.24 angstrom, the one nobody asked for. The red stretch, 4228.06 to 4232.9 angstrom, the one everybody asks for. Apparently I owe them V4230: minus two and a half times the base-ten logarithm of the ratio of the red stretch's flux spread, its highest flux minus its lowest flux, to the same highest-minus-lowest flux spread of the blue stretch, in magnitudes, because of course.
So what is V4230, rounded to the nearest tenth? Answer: 0.0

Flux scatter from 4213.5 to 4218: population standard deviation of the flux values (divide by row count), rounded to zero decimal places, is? 2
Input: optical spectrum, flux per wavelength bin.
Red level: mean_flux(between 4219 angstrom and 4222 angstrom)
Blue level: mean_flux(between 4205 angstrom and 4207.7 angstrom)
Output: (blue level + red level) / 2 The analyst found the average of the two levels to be 43.7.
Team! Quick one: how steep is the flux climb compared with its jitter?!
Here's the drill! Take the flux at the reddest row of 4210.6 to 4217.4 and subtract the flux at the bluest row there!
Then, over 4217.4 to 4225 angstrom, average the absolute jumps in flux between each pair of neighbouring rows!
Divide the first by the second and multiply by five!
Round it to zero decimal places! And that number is -16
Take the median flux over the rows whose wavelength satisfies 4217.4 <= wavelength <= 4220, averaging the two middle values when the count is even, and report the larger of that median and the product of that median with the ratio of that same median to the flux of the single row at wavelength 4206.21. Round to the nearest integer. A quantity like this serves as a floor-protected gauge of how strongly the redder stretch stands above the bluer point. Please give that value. 44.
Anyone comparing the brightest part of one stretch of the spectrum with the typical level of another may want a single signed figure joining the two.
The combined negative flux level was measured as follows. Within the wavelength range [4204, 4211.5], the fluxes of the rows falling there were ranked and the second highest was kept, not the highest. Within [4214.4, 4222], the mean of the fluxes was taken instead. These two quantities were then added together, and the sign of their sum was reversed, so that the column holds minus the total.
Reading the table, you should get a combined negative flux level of -86.8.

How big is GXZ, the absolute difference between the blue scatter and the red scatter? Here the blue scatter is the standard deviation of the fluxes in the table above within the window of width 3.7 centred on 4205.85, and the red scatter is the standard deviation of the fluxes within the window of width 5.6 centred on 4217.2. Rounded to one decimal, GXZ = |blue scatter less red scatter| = 1.0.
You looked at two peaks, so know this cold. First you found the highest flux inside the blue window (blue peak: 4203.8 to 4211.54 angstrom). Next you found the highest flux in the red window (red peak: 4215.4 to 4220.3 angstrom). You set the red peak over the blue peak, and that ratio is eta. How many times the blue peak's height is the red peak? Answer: 0.92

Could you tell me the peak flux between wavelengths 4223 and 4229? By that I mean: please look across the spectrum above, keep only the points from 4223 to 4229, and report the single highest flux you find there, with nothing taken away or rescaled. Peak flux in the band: 38.93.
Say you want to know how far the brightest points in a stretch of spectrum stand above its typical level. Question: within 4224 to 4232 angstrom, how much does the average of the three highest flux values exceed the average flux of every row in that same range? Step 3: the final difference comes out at 7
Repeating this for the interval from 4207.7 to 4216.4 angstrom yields 3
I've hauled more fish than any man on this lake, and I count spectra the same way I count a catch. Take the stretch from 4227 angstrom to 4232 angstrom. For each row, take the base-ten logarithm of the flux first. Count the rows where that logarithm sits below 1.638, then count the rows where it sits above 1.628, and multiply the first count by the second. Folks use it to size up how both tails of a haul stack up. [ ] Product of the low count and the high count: 10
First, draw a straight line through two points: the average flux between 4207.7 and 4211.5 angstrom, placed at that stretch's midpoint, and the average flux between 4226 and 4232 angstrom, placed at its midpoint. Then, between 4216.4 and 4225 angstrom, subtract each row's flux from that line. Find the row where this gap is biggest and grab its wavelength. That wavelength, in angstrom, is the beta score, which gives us 4216.87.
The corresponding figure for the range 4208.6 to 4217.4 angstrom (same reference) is 4215.90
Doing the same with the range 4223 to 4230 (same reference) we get 4226.59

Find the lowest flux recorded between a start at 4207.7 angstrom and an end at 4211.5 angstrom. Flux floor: 41.75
